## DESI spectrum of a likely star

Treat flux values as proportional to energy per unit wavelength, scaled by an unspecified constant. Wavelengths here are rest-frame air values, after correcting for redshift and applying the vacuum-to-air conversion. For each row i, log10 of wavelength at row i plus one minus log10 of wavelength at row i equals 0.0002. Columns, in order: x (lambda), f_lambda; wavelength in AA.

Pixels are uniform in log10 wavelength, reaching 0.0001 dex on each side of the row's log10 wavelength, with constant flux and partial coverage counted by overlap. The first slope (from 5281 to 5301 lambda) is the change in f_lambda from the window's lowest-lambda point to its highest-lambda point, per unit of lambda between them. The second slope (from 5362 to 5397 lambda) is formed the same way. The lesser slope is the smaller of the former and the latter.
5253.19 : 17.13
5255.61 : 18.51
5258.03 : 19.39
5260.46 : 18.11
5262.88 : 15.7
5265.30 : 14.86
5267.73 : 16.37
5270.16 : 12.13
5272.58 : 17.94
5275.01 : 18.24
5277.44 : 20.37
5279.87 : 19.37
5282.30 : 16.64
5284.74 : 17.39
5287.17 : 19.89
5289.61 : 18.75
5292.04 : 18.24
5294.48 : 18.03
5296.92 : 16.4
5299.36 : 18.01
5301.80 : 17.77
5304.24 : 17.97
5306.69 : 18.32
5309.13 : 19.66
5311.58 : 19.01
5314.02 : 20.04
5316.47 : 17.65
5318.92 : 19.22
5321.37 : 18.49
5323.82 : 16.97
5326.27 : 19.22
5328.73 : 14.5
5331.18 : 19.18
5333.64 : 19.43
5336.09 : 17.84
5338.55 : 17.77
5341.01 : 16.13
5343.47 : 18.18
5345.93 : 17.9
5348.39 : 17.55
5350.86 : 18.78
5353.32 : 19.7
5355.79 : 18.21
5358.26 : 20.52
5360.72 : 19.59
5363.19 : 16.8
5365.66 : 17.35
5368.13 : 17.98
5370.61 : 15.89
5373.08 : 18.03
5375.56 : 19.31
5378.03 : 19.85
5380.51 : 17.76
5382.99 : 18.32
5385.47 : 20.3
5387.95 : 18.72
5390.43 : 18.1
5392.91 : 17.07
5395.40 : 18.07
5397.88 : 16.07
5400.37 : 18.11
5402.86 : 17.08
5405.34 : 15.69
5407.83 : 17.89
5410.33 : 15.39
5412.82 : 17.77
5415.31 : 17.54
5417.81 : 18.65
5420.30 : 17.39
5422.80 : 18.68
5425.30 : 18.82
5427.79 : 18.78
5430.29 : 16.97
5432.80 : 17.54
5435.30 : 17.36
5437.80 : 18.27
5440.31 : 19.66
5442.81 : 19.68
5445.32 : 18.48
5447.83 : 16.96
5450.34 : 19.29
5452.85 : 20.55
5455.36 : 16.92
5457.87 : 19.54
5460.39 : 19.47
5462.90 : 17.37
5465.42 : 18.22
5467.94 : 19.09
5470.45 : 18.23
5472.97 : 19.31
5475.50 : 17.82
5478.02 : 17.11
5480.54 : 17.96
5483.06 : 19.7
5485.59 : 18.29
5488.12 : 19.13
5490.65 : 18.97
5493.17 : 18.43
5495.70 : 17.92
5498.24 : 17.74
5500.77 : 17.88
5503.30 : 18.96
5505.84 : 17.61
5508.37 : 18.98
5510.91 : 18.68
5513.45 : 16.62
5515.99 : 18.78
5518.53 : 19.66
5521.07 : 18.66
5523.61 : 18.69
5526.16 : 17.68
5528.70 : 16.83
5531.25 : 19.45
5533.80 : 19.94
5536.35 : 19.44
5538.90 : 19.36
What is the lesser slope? 0.039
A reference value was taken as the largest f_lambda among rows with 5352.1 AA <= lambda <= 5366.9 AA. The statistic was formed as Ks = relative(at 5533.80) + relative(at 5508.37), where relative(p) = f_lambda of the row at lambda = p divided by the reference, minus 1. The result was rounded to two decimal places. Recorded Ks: -0.10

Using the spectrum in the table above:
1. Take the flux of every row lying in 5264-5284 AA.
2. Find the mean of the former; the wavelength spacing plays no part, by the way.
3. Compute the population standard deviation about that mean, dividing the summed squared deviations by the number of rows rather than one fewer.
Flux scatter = 2.5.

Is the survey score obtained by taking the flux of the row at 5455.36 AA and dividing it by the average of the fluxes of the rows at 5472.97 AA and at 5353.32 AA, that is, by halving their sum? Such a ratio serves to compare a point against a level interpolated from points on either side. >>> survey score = 0.87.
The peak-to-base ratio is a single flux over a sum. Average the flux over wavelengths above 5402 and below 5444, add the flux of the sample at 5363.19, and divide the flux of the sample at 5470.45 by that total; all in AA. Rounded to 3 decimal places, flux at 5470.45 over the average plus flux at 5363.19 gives 0.526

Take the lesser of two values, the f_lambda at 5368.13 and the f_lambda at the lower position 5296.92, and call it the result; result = 16.4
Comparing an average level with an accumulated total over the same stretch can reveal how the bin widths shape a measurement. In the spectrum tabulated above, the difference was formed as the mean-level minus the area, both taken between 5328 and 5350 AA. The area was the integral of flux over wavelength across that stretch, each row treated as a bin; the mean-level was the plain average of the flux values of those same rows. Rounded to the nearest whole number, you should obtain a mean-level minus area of -372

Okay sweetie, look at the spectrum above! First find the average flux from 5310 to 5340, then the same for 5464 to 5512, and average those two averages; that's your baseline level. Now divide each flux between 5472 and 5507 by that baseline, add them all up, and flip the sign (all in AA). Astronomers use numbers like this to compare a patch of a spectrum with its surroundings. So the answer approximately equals -14.0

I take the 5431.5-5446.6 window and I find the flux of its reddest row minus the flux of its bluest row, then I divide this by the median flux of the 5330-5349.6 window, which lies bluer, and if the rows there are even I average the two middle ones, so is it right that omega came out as 0.05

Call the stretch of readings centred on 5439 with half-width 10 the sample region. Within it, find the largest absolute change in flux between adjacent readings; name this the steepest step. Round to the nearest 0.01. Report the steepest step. 1.52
